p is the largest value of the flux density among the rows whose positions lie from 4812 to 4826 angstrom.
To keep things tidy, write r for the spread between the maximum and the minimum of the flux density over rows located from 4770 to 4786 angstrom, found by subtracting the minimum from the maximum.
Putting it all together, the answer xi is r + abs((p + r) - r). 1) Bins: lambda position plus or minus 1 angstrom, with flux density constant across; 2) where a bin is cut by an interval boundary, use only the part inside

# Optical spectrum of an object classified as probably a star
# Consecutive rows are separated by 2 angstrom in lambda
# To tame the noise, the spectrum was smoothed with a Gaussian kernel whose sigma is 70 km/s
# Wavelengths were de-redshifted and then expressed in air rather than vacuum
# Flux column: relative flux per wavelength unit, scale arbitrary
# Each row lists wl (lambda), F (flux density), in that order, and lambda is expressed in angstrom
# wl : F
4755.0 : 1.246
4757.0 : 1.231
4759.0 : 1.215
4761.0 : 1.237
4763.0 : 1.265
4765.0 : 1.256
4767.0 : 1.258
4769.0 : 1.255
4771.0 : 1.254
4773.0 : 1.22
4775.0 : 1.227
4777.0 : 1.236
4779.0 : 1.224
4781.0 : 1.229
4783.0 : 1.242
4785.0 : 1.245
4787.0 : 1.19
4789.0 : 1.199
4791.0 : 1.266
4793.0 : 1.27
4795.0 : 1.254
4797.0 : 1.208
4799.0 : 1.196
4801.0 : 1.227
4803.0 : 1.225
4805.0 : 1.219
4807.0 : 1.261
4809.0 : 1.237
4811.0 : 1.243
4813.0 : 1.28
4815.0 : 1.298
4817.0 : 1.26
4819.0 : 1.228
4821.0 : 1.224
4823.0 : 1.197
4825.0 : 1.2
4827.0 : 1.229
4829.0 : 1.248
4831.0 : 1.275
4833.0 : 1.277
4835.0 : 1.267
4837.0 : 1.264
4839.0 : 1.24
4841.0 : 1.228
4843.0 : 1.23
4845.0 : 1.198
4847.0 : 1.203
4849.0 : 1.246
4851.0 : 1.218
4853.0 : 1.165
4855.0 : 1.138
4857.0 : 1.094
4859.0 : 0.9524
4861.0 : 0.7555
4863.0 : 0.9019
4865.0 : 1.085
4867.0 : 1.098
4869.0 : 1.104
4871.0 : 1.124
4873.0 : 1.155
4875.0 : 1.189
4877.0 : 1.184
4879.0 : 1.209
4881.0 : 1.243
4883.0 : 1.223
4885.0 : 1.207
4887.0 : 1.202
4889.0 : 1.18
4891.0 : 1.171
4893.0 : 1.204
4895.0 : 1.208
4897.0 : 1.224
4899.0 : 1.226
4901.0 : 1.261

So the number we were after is 1.33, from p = 1.298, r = 0.03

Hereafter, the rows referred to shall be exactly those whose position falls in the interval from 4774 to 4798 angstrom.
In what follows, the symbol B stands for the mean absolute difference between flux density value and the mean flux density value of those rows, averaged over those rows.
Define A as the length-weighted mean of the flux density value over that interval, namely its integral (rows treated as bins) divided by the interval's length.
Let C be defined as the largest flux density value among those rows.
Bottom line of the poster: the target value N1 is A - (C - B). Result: -0.018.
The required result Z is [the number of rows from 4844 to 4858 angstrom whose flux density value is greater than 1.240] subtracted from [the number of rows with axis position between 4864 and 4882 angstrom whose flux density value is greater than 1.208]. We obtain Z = 1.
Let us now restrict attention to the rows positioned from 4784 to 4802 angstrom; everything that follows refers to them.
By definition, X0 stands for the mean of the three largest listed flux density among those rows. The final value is 1.26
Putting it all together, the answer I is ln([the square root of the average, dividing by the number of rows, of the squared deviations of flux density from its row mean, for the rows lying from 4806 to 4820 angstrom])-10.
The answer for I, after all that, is -13.8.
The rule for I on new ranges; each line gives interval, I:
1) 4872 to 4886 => -13.6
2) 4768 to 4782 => -14.3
